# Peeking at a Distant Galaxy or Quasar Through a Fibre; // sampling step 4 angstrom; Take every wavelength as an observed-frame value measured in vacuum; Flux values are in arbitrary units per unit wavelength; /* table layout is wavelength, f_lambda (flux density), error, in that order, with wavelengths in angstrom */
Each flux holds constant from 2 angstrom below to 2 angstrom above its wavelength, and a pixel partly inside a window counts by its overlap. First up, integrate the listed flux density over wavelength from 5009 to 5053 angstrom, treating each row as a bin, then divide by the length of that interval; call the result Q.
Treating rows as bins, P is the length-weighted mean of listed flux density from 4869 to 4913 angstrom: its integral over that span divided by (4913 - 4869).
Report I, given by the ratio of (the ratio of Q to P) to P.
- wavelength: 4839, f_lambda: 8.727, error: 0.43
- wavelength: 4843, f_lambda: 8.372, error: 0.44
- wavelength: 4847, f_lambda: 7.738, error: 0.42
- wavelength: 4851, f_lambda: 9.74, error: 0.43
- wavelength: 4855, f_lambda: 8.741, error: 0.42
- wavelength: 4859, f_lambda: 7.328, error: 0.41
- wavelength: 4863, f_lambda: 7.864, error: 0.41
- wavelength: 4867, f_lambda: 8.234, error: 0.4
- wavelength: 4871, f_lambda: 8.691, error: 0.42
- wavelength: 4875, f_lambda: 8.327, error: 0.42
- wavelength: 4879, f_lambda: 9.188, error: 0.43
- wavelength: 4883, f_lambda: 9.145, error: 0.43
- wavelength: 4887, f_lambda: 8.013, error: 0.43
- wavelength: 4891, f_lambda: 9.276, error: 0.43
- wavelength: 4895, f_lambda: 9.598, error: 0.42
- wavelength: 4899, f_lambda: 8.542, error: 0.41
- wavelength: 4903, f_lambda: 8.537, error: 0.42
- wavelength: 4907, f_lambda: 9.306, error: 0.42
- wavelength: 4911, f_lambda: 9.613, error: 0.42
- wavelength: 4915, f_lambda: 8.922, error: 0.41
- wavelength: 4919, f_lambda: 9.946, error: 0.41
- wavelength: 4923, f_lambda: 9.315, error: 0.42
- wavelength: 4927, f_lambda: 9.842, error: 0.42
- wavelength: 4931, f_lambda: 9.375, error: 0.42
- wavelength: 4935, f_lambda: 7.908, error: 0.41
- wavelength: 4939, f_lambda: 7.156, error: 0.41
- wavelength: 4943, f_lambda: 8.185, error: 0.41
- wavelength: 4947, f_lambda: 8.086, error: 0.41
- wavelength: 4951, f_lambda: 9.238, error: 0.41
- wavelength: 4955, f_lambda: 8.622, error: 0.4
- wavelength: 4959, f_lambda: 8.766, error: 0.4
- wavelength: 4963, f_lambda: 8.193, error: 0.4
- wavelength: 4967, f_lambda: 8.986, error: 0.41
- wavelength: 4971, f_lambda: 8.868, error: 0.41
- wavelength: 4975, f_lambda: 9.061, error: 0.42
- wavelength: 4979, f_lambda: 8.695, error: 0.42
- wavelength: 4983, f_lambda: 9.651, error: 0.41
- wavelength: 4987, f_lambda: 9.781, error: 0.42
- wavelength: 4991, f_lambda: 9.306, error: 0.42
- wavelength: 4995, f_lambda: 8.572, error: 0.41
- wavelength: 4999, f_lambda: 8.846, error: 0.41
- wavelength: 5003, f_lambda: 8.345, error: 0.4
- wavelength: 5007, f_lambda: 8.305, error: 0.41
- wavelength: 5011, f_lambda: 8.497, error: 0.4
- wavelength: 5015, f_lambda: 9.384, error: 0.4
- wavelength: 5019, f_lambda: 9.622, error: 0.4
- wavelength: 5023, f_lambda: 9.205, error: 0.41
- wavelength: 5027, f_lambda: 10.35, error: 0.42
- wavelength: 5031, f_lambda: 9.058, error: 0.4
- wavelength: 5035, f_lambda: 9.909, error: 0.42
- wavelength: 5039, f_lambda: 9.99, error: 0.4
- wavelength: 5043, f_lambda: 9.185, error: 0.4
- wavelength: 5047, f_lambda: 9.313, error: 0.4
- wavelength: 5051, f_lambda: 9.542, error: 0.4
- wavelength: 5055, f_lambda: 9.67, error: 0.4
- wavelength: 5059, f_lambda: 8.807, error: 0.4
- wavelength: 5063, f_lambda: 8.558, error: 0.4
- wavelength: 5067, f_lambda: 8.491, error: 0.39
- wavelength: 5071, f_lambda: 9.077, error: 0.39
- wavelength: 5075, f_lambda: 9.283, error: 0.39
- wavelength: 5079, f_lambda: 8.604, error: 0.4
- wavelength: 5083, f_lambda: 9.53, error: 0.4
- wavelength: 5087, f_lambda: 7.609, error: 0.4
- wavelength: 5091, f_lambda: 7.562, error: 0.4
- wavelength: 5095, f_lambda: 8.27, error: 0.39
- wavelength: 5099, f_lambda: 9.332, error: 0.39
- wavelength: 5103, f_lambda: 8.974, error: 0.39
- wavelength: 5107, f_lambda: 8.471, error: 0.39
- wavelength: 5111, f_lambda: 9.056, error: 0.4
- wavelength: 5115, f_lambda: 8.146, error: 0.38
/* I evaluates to 0.119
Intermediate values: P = 8.9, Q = 9.5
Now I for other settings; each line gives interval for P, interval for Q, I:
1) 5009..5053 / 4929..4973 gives 0.095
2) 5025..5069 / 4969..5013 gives 0.102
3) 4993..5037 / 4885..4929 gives 0.111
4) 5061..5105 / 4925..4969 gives 0.114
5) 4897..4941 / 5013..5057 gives 0.119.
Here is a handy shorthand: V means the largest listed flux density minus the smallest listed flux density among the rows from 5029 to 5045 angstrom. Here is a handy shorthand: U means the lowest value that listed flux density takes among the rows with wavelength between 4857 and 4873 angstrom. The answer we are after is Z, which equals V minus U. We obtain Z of -6.4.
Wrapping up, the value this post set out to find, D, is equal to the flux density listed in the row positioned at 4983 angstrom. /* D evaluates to 9.651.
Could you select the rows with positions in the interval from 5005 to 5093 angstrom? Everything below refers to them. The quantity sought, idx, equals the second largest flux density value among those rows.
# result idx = 9.99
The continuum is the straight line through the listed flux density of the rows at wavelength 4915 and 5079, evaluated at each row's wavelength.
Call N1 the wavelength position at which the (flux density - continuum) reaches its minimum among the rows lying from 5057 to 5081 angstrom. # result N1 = 5067 angstrom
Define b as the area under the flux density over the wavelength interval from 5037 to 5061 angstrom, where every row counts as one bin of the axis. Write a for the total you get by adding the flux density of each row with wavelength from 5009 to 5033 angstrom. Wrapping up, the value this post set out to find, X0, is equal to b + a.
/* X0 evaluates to 282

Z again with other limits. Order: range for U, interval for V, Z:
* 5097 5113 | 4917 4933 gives -7.8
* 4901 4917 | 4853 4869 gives -7.1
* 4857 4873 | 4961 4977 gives -6.5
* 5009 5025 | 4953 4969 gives -7.7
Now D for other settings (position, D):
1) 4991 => 9.306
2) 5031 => 9.058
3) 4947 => 8.086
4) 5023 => 9.205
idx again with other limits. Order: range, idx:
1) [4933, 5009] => 9.651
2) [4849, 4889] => 9.188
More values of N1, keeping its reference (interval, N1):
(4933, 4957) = 4939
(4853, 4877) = 4859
